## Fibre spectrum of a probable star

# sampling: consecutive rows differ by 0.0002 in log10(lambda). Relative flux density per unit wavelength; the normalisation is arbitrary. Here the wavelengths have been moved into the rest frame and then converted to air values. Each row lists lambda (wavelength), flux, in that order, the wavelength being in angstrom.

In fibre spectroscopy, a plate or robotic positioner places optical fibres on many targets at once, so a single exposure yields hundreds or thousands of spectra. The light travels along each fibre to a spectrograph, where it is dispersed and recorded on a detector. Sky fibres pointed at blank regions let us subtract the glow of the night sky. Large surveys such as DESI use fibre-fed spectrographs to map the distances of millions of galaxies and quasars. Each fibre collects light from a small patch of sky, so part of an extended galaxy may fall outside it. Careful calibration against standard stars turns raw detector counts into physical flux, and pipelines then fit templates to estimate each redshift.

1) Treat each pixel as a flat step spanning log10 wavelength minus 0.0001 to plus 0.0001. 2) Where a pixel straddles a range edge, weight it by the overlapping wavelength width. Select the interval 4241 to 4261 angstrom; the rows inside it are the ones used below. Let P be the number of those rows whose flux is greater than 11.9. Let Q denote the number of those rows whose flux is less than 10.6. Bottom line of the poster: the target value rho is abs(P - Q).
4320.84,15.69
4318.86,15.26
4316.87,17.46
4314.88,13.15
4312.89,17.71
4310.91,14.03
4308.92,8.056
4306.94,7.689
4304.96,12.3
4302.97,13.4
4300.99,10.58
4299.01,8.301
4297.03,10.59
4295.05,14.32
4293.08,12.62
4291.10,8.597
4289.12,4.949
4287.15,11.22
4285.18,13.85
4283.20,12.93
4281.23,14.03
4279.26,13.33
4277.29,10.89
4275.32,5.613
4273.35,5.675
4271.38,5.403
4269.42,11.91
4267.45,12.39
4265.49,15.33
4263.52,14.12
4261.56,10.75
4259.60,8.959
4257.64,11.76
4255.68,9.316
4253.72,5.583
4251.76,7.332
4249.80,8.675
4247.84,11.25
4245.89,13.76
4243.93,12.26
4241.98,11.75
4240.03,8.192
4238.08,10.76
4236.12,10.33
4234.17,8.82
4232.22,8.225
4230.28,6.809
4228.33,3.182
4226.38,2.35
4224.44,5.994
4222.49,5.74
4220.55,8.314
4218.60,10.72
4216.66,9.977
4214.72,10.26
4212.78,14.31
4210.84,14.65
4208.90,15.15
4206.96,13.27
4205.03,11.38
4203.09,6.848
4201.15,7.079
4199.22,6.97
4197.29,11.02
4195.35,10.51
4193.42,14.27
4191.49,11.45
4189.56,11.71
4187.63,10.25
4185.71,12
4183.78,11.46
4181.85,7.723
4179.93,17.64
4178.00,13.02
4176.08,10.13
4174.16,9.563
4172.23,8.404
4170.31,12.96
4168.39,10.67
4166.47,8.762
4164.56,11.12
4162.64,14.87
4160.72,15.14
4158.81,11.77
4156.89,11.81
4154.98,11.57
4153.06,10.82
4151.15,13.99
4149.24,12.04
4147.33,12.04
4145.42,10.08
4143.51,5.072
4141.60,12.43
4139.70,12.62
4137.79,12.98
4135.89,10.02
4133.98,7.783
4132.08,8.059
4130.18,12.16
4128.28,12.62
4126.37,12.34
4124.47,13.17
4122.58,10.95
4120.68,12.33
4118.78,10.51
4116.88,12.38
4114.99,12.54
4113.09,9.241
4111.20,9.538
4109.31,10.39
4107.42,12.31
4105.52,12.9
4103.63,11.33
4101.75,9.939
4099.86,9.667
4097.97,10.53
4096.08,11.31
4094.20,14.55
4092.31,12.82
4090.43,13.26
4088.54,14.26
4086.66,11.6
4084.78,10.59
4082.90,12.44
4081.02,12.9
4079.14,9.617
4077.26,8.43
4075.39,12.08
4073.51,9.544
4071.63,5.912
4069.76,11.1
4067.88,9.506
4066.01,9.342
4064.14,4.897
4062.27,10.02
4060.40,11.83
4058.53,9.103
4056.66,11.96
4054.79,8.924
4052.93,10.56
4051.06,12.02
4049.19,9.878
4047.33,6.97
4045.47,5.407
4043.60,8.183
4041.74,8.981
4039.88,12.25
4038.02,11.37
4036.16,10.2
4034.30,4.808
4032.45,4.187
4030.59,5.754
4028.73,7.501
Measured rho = 3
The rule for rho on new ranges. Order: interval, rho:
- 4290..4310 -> 2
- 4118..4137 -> 1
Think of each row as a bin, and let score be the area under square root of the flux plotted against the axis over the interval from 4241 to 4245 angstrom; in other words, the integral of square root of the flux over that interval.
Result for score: 14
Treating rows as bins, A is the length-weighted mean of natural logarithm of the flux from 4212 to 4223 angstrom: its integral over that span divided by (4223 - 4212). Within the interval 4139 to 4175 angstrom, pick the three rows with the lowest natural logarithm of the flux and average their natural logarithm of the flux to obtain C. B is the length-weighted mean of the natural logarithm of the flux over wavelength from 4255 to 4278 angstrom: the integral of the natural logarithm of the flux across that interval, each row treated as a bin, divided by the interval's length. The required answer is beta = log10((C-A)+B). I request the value 0.294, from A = 2.27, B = 2.26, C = 1.97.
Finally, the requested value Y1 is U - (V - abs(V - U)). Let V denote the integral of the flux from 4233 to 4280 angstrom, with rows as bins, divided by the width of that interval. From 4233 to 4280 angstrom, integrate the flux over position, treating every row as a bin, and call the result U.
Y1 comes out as 934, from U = 477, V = 10.1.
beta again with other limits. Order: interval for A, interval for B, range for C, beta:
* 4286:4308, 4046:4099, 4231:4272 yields 0.260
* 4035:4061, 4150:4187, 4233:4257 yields 0.328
